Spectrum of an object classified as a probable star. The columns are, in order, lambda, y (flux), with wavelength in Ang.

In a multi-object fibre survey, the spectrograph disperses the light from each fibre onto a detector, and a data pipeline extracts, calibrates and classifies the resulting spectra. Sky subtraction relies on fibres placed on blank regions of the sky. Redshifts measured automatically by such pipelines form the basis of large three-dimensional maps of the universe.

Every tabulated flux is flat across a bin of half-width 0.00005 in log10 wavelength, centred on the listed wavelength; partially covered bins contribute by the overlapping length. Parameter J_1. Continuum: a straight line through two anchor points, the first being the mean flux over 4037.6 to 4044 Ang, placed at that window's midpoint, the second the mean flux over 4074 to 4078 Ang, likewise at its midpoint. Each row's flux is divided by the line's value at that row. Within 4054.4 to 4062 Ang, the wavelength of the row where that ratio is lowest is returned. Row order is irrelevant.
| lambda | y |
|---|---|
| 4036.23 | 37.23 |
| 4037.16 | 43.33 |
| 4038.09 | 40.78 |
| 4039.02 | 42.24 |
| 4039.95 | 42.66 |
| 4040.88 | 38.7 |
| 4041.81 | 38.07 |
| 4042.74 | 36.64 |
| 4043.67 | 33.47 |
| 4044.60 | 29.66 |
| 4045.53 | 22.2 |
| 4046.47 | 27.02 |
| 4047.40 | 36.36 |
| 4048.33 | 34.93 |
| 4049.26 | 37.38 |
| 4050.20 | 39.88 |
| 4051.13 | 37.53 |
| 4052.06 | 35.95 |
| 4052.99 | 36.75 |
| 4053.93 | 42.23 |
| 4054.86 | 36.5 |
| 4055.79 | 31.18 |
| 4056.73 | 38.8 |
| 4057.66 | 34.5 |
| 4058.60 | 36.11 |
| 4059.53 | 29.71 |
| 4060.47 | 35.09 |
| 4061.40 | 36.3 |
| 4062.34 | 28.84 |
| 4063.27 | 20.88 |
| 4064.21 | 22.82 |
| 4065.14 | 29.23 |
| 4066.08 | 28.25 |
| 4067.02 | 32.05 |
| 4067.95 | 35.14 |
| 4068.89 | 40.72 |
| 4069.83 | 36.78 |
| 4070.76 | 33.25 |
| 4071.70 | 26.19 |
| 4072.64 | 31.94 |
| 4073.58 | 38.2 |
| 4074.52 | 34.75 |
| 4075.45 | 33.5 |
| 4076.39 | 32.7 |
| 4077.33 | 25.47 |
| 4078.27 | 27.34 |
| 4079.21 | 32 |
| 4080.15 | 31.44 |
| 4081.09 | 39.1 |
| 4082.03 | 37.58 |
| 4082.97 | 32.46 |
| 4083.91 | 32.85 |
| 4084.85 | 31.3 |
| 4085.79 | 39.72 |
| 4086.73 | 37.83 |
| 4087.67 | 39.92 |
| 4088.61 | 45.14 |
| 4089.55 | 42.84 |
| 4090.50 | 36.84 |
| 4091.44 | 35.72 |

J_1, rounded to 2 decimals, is 4059.53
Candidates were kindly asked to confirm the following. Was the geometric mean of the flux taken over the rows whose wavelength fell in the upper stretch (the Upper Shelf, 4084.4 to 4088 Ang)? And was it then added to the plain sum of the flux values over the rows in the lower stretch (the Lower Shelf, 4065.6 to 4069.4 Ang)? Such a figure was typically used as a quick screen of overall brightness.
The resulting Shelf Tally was 173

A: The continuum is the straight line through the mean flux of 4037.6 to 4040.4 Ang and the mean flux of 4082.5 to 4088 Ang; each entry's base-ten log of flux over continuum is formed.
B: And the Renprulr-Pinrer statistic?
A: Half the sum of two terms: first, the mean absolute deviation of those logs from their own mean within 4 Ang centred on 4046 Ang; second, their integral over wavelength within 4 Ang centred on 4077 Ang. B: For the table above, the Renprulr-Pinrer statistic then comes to -0.15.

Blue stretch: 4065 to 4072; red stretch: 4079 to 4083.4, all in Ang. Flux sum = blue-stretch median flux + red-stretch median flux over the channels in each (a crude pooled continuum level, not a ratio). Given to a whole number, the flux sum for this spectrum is 65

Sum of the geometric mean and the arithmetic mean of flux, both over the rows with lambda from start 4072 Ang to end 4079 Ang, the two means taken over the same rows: 64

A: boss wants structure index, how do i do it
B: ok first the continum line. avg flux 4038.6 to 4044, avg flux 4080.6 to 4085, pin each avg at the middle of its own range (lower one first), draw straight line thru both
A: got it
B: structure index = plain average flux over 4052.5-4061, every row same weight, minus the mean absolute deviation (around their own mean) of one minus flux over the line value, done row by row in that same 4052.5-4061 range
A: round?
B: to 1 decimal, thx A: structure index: 35.6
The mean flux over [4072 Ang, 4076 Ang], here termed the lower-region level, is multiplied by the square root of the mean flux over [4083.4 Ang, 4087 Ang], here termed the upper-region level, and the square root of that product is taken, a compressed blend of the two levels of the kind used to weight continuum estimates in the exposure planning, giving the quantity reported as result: 14.3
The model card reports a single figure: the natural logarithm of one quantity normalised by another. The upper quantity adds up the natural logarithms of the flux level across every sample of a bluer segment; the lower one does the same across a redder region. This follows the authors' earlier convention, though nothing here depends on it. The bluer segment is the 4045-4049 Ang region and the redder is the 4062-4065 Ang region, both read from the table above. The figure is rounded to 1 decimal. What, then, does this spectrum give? 0.4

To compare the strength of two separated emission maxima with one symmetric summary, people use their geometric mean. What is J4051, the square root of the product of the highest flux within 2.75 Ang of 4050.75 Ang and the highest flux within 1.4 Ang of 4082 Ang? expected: 39.5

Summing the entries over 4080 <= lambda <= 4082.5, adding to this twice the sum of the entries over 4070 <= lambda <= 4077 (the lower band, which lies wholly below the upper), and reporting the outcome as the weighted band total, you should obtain 569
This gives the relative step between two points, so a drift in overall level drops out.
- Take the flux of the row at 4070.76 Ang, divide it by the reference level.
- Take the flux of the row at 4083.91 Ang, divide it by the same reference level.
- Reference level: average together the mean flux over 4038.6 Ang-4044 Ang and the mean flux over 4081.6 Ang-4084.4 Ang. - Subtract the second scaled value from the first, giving 0.01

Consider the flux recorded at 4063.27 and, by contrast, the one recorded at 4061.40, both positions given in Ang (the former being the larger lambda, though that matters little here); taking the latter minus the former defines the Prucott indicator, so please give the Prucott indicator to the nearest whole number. 15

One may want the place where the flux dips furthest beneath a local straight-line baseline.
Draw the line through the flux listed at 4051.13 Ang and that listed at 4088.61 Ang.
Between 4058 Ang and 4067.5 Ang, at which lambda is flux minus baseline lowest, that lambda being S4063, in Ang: 4063.27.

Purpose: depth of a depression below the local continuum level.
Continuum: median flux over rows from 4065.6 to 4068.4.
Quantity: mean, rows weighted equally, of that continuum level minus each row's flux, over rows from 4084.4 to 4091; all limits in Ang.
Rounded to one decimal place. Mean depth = -7.0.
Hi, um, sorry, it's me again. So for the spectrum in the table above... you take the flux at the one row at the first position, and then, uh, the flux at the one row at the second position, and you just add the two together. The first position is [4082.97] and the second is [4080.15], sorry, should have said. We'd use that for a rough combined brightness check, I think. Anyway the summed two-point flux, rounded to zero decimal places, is 64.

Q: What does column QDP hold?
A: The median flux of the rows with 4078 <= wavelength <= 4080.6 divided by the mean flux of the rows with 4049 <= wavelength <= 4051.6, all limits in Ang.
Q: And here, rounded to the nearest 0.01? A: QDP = 0.82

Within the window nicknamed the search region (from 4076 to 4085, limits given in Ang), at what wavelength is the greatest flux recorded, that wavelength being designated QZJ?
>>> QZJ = 4081.09 Ang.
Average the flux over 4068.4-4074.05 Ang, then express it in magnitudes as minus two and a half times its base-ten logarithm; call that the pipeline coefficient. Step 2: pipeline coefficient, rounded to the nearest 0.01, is -3.84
